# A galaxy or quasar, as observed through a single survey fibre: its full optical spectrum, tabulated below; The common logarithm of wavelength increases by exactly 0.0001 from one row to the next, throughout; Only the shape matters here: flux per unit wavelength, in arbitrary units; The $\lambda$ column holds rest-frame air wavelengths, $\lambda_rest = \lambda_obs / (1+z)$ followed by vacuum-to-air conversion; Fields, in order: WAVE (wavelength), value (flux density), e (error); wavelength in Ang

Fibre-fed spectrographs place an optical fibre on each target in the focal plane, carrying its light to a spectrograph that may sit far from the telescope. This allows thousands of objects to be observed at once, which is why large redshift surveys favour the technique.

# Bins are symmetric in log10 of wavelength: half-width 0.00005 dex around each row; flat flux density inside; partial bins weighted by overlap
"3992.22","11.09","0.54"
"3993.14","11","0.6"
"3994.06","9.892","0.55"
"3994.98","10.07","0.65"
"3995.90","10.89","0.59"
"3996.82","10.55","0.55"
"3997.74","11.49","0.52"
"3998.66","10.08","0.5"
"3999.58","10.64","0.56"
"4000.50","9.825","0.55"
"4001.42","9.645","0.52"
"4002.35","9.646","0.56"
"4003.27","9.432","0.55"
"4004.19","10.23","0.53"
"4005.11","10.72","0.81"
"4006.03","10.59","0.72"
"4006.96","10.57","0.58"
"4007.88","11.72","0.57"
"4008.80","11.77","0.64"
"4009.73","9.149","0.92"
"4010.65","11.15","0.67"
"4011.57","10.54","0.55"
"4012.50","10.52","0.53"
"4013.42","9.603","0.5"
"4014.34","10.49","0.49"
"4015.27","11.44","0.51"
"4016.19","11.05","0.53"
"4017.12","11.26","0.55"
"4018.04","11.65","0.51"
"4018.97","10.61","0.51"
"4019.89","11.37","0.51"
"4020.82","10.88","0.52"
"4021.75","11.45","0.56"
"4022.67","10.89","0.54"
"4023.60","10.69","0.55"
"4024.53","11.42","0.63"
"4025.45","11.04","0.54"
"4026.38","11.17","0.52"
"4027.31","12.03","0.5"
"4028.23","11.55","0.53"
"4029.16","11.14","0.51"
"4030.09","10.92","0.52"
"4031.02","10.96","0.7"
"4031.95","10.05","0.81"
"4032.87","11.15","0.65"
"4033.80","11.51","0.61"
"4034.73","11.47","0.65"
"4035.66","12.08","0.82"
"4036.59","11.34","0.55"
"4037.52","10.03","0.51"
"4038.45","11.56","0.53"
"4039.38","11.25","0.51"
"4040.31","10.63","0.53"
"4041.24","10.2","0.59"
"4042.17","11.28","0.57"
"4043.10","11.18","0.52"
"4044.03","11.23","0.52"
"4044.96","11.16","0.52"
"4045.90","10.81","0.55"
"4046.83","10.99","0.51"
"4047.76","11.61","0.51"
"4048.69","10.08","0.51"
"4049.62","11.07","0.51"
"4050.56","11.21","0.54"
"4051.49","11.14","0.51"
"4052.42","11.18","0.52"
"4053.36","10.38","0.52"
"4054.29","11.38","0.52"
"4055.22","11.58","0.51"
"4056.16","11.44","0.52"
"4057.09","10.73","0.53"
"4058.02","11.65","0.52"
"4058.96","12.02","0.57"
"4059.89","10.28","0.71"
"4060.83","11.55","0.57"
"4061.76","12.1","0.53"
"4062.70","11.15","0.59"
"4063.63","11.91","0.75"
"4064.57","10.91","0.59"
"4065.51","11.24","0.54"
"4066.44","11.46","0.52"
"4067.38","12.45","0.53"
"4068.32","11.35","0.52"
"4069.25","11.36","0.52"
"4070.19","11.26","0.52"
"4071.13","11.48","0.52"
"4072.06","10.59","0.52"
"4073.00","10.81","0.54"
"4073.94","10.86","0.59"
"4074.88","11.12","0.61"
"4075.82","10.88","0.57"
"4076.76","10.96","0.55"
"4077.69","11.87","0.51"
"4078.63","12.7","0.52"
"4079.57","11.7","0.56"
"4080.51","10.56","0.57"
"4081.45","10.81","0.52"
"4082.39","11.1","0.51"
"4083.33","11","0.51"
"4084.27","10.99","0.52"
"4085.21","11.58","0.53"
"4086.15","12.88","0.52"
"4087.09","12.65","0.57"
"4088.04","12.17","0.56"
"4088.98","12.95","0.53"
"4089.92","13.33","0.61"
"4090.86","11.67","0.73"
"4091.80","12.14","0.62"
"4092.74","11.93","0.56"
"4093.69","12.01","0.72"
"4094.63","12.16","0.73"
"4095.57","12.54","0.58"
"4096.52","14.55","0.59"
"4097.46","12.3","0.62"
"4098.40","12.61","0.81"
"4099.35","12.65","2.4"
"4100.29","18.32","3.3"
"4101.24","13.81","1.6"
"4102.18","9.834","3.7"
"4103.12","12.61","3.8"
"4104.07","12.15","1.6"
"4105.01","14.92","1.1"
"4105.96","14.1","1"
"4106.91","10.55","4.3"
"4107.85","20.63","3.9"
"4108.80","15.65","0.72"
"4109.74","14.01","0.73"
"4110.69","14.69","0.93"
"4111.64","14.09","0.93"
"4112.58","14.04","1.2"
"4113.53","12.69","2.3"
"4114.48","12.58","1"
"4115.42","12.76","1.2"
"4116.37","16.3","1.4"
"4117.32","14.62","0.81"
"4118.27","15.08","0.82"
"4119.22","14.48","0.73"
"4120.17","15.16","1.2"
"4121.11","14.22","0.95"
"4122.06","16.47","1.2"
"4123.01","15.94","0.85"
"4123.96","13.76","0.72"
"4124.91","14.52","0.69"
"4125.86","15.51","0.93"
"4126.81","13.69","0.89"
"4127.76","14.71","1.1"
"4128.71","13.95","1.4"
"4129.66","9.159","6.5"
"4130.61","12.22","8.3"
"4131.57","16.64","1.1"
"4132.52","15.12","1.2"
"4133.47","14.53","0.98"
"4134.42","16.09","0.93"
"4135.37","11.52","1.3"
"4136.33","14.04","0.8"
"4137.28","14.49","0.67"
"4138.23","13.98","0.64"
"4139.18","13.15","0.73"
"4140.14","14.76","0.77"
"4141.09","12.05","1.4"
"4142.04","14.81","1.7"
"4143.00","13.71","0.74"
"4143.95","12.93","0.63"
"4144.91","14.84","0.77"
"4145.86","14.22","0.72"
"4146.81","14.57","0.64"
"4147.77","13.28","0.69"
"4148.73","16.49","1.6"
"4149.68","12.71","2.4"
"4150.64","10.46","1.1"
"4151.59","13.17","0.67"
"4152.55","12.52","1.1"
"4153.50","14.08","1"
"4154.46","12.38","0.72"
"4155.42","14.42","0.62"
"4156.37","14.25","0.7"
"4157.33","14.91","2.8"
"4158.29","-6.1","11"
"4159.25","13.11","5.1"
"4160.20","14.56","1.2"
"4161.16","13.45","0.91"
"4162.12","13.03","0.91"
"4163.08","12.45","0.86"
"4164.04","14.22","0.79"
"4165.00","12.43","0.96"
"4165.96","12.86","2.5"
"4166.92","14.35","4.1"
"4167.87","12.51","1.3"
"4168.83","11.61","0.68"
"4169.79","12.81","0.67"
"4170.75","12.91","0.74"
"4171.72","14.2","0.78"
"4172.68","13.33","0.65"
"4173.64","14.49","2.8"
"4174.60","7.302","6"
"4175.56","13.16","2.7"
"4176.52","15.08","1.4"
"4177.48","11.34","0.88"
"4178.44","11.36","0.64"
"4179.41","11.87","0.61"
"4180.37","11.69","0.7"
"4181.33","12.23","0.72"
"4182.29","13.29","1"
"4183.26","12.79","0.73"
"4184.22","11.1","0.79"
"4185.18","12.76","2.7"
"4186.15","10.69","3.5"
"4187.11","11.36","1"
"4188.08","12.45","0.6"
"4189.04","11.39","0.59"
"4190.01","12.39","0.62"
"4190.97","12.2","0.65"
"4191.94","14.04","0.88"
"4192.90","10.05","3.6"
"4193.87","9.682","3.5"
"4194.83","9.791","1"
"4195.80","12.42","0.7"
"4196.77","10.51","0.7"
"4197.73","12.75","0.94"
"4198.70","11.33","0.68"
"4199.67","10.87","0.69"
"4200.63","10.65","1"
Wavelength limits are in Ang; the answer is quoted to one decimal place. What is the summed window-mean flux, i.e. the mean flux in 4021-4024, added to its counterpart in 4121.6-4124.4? 26.4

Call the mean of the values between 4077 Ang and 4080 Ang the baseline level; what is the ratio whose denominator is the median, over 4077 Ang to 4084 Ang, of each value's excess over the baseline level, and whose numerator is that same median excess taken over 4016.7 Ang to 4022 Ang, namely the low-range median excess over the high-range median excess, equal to 0.8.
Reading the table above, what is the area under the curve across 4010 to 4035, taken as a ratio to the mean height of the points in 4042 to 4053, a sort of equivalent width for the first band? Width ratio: 25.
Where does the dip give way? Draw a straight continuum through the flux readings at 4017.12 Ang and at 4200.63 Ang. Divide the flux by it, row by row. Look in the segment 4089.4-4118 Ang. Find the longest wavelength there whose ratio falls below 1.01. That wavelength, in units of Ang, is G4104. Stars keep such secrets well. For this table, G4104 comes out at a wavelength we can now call 4106.91 Ang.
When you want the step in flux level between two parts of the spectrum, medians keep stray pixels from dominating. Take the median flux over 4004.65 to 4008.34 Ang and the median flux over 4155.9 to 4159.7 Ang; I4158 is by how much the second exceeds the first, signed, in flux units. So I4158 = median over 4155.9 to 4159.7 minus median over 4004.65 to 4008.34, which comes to 3.0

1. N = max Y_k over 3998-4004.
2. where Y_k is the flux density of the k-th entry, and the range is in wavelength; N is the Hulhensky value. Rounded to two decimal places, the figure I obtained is 10.64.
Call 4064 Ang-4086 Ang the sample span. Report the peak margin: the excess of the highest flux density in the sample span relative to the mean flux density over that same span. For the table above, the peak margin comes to 1.4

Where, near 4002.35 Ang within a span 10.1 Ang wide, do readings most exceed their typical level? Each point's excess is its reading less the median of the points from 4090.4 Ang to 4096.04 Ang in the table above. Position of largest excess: 3997.74 Ang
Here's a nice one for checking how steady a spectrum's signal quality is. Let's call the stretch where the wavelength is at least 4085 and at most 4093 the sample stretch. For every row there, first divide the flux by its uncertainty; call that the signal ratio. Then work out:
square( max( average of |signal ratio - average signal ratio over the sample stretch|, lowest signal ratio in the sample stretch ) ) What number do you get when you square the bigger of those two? 256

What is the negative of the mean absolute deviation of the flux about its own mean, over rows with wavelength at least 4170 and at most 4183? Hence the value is -1.4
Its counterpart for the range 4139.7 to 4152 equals -1.2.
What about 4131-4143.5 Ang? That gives -1.1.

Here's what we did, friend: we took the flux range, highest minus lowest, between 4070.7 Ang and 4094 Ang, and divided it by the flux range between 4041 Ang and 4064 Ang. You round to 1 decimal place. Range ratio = 1.4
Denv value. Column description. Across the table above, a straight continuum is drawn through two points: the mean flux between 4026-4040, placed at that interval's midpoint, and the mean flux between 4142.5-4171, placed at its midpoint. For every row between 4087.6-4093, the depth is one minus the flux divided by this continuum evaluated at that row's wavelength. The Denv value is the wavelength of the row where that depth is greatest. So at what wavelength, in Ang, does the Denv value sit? 4090.86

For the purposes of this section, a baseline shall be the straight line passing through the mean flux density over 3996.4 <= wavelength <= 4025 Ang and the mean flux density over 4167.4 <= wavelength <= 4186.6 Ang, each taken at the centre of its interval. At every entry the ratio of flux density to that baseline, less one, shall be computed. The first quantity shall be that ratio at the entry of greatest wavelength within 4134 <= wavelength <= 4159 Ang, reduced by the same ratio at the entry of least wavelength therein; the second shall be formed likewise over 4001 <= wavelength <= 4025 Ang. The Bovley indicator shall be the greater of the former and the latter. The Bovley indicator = 0.14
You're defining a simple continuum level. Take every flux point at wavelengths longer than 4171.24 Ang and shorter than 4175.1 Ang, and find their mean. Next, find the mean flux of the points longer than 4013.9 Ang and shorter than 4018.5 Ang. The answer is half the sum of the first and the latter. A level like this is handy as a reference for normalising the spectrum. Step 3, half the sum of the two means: 11.8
